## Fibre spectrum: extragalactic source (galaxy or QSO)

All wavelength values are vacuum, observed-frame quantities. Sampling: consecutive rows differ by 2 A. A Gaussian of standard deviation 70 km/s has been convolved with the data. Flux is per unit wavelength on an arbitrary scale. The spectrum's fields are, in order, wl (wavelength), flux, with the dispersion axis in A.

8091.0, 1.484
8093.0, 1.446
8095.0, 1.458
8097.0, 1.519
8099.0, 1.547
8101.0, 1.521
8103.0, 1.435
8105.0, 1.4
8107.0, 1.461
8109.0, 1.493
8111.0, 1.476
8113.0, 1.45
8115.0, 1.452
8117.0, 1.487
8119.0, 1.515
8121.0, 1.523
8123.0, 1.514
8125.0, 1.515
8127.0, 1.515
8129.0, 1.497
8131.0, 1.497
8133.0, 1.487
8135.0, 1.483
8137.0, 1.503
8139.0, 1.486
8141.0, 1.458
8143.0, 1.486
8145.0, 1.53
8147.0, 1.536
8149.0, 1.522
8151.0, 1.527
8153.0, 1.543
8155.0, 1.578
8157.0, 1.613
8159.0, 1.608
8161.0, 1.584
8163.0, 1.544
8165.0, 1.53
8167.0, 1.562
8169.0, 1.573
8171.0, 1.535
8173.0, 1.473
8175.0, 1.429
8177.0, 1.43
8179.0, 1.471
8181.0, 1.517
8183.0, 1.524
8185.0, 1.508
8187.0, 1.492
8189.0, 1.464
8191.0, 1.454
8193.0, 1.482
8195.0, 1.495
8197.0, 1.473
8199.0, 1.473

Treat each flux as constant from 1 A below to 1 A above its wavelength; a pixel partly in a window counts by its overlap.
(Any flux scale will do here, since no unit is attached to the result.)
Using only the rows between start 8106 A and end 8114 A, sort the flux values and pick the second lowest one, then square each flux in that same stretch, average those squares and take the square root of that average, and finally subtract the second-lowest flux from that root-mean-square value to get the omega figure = 0.0091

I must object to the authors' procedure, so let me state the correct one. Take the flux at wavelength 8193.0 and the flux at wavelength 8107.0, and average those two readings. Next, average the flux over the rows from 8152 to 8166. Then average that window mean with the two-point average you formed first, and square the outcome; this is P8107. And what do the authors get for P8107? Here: 2.31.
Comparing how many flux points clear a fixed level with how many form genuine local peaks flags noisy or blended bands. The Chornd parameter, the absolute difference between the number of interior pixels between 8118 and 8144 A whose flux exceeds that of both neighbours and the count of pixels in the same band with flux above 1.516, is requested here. 1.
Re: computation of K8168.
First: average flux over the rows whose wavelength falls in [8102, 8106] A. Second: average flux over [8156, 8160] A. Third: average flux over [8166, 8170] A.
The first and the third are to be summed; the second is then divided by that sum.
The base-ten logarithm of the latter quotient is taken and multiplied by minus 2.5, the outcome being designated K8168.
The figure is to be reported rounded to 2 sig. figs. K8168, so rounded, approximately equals 0.67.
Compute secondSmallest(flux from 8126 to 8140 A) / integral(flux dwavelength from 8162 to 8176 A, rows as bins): 0.0698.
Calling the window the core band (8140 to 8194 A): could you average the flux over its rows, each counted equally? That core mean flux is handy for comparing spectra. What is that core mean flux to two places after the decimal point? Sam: 1.52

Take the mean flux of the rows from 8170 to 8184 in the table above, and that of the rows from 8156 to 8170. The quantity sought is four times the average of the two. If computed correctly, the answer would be 6.11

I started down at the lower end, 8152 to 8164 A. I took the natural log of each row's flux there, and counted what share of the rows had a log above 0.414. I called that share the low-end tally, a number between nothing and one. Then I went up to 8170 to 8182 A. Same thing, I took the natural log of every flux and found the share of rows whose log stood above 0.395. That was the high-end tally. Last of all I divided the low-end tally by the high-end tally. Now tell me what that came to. 3.0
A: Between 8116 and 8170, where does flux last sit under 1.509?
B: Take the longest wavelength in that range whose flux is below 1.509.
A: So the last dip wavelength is 8143.0 A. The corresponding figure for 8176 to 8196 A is 8195.0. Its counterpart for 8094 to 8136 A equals 8135.0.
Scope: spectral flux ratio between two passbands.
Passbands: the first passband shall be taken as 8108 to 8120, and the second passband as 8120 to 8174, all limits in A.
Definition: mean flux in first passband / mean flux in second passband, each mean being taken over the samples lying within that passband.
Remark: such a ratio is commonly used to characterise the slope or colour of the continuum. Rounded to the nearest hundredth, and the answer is 0.97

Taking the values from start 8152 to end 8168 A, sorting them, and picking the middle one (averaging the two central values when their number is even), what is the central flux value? 1.57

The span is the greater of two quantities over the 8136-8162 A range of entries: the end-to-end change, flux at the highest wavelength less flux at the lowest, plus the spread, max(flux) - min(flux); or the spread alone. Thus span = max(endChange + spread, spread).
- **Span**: 0.24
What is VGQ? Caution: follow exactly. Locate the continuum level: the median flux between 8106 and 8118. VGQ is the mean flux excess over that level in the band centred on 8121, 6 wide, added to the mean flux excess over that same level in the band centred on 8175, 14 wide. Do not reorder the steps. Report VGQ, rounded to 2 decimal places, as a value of 0.07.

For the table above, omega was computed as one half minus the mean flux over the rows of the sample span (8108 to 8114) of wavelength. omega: -0.97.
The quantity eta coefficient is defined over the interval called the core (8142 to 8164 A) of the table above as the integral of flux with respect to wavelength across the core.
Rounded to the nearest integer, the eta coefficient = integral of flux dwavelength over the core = 34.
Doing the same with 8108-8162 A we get 82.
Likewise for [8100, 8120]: 29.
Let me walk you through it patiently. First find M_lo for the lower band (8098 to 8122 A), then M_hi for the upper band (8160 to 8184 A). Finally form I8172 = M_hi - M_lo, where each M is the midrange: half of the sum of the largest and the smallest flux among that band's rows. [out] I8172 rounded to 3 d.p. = 0.033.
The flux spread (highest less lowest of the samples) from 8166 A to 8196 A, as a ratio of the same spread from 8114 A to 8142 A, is 2.0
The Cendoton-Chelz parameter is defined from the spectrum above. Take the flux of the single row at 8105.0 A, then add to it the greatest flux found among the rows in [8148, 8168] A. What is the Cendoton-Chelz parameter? 3.01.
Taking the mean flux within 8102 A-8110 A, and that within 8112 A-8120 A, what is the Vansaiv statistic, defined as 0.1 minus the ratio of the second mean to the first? -0.920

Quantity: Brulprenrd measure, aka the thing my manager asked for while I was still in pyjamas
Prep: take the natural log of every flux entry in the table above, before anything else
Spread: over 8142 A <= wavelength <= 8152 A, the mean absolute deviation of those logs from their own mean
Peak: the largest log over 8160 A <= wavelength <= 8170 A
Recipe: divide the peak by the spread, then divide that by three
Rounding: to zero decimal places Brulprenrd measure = 17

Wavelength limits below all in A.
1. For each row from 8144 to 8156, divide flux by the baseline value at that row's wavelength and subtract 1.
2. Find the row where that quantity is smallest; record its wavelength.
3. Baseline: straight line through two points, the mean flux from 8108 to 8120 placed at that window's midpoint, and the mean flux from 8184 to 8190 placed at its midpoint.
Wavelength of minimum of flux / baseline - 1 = 8149.0 A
